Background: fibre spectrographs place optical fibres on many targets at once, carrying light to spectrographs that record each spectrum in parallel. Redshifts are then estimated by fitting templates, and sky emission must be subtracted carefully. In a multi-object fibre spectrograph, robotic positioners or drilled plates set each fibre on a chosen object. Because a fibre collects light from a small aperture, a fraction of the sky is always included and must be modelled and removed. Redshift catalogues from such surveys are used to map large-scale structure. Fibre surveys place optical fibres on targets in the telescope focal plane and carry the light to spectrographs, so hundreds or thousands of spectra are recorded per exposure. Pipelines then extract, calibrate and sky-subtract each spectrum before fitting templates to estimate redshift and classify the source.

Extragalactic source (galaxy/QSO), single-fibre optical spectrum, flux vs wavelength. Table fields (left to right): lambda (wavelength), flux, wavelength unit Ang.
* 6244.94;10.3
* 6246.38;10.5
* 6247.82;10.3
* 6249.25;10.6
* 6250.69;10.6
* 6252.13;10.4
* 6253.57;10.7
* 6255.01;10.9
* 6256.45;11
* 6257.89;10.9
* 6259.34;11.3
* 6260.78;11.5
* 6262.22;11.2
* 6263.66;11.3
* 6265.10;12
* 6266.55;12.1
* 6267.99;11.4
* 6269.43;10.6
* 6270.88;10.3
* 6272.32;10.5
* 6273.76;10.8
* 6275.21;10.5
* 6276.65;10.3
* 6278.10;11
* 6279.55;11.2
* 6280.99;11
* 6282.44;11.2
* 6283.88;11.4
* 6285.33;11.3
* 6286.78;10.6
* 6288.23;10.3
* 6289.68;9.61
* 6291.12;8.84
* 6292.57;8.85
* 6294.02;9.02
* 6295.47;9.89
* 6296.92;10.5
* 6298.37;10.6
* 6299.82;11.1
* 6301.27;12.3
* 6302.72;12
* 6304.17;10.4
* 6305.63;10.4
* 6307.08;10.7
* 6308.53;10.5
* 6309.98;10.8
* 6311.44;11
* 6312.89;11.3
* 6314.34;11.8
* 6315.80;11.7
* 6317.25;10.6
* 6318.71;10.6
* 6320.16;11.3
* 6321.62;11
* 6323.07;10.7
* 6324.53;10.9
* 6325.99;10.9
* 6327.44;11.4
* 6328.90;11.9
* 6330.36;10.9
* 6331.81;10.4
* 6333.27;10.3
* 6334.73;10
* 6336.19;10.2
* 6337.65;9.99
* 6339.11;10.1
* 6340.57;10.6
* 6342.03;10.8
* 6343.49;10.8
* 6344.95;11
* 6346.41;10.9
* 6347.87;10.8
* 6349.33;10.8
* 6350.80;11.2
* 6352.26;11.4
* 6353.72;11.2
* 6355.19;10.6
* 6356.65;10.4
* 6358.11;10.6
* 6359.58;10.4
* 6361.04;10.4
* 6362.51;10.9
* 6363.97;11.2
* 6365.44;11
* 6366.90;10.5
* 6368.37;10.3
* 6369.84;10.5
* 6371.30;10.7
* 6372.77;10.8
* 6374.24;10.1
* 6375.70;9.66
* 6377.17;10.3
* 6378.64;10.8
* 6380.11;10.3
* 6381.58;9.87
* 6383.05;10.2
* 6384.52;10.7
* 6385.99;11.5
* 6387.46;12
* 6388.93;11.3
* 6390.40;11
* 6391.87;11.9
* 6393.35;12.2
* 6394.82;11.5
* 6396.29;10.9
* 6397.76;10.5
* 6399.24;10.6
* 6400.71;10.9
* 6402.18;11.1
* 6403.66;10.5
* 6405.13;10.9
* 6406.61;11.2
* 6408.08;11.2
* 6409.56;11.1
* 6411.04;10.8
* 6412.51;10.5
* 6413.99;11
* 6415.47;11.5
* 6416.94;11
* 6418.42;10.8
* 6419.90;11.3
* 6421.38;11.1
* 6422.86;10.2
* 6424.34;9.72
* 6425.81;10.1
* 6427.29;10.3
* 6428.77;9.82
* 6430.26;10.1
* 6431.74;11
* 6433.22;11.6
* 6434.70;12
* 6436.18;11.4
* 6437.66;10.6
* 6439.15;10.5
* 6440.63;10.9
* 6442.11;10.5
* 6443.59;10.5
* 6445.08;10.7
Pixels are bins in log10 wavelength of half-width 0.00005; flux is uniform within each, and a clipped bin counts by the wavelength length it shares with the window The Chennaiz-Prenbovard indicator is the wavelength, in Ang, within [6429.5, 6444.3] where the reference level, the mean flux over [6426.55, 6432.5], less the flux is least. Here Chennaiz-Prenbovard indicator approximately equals 6434.70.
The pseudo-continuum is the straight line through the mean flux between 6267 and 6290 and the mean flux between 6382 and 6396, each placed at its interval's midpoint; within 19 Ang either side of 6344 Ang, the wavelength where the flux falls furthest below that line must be 6337.65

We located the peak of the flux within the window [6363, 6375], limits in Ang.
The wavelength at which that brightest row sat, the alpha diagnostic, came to 6363.97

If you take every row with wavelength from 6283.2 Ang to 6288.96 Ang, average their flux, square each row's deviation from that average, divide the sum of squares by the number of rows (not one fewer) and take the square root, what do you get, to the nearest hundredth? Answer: 0.46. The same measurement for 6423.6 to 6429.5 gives 0.23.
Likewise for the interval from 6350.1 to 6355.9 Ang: 0.30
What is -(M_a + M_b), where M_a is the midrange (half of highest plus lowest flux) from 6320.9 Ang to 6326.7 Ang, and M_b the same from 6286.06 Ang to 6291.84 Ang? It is -20.6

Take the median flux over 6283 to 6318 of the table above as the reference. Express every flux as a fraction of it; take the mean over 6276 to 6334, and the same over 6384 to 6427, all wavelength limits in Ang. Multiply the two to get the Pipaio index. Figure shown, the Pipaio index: 1.05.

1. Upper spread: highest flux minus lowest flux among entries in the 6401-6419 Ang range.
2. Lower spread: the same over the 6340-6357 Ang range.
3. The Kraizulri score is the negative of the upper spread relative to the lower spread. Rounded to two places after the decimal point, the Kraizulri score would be -1.00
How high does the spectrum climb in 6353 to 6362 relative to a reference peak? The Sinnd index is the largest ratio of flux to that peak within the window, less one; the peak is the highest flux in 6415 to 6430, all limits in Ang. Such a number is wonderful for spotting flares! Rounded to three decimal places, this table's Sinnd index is -0.026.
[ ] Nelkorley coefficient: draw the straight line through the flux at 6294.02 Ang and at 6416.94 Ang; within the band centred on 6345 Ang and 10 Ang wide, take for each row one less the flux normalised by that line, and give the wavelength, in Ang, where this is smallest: 6344.95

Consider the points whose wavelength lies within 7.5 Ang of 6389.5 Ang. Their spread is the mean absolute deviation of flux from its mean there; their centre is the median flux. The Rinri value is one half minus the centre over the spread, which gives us -22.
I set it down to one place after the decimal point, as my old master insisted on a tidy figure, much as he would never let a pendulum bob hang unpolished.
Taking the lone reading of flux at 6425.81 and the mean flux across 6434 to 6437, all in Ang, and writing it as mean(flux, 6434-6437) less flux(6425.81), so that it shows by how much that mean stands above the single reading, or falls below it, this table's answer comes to 1.6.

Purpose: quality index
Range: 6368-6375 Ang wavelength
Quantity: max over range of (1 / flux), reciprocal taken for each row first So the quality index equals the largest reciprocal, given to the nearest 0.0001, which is 0.0990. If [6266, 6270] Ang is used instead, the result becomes 0.0943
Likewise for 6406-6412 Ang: 0.0926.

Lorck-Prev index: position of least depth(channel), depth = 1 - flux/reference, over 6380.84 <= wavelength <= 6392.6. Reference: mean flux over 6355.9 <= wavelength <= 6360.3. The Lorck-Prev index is 6387.46 Ang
